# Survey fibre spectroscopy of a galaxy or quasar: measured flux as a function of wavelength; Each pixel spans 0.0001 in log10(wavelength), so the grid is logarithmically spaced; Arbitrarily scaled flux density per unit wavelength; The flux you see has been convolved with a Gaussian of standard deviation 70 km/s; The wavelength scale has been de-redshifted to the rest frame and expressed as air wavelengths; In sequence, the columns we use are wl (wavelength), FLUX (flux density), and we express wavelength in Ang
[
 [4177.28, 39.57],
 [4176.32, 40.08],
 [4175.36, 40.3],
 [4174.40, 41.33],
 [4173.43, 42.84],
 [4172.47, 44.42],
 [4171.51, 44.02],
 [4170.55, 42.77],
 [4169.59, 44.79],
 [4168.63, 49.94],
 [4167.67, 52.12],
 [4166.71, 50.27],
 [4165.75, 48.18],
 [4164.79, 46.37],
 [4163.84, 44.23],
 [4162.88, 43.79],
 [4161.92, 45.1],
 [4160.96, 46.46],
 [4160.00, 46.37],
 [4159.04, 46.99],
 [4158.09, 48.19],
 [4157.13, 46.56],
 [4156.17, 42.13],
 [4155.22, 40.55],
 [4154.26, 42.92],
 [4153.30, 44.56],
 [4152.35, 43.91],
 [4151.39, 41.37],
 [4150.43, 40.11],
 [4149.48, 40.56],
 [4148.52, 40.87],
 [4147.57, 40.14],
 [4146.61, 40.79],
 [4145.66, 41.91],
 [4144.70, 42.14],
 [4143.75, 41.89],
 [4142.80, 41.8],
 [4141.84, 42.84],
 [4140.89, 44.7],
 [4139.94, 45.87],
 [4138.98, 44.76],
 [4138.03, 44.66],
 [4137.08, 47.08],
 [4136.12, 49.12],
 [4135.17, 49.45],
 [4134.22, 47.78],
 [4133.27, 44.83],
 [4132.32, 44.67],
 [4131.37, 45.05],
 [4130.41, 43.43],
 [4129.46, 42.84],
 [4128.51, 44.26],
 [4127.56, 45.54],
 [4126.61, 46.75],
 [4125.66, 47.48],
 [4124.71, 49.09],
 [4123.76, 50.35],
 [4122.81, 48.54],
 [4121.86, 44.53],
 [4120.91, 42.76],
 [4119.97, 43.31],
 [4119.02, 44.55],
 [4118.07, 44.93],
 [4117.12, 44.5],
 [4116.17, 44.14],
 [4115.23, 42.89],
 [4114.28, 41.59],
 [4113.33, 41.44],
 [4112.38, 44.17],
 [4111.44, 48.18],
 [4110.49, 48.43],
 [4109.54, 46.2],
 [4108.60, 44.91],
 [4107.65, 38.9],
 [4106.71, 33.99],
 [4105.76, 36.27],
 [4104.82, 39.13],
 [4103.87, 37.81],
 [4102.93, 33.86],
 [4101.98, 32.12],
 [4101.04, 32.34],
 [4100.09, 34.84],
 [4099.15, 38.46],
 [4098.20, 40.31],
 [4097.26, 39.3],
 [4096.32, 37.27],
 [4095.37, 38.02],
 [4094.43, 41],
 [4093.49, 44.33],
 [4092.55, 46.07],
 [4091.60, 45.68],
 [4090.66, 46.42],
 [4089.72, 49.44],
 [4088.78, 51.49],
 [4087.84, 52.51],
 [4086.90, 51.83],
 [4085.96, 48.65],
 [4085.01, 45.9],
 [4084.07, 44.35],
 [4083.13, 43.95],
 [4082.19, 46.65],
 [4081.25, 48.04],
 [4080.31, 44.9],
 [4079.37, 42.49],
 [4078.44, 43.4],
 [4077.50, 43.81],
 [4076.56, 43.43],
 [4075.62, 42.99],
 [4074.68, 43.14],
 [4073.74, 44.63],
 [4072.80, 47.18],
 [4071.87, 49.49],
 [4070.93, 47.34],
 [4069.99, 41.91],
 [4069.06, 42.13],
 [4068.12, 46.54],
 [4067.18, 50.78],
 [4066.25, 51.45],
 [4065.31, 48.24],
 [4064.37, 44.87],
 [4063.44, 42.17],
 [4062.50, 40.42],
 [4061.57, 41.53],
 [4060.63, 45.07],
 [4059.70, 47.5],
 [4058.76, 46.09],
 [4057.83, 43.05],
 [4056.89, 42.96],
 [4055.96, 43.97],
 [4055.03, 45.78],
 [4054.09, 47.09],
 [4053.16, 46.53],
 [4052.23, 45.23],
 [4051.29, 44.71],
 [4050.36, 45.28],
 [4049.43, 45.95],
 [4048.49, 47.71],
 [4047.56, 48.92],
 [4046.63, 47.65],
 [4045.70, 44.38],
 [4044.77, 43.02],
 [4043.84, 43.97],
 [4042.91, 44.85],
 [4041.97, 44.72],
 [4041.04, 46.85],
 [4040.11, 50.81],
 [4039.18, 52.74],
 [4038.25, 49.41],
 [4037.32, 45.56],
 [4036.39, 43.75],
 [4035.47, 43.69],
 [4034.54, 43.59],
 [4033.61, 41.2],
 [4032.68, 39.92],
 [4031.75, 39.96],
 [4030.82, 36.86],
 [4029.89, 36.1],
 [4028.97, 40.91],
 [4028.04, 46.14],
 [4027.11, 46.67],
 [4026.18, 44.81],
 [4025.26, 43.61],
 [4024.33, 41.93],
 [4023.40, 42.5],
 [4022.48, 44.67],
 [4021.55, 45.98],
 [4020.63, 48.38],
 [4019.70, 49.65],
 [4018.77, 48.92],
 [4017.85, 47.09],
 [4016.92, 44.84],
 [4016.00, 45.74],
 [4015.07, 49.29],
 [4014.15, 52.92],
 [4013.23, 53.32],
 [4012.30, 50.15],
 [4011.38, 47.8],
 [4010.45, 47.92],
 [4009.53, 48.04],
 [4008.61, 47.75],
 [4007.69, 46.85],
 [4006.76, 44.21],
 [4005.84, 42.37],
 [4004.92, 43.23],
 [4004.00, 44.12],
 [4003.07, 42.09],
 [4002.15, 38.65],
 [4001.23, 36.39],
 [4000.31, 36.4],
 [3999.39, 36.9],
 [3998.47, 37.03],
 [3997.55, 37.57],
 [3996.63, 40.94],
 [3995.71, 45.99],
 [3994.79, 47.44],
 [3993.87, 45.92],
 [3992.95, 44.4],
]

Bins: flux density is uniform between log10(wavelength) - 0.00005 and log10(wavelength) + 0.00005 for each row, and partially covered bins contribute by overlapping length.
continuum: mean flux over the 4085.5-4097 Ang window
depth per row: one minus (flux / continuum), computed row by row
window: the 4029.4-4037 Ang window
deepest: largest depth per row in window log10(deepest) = -0.67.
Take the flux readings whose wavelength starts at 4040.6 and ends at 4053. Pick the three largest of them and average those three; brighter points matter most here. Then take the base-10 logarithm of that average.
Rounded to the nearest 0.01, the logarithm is 1.68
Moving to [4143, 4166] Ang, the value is 1.68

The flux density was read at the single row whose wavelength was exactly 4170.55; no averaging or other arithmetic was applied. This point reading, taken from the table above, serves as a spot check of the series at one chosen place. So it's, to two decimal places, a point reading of 42.77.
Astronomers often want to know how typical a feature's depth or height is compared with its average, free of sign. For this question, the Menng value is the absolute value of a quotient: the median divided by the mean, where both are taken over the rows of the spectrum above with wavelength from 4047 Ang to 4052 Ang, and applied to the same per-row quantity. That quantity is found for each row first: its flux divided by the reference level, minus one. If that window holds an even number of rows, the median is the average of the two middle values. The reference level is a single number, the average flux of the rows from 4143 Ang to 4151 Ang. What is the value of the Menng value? 0.90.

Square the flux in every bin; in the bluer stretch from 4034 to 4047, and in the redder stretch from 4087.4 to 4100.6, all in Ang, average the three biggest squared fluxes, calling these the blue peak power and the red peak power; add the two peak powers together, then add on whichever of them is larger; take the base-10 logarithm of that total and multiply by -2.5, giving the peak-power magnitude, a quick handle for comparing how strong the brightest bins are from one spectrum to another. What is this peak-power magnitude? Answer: -9.74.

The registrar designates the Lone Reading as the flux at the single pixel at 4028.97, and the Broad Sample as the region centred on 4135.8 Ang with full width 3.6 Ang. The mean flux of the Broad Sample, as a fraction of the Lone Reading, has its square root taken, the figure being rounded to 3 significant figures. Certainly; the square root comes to 1.09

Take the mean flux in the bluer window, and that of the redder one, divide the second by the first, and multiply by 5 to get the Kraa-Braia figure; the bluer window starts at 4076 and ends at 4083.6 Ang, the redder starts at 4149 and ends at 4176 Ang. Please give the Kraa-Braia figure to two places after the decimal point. 5.01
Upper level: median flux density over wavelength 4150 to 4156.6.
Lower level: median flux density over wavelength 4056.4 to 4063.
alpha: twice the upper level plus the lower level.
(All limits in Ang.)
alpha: 127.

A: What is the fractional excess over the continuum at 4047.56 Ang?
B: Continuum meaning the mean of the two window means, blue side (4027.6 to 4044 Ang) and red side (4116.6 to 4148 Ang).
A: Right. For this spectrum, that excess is 0.10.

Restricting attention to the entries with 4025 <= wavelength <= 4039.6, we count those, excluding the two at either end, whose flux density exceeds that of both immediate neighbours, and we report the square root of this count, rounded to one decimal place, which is 1.4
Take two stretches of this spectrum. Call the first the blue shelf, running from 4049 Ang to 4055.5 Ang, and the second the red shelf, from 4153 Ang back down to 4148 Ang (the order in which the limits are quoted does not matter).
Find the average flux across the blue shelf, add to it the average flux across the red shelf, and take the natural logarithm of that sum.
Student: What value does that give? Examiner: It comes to 4.47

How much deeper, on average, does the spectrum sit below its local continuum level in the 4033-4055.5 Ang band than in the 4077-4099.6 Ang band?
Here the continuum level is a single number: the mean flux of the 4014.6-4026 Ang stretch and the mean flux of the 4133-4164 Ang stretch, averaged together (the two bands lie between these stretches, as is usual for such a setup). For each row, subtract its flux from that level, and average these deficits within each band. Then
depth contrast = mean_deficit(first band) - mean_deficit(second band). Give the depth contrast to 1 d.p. -1.2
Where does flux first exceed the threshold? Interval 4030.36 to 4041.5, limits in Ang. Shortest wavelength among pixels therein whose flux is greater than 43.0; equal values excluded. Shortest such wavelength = 4034.54 Ang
